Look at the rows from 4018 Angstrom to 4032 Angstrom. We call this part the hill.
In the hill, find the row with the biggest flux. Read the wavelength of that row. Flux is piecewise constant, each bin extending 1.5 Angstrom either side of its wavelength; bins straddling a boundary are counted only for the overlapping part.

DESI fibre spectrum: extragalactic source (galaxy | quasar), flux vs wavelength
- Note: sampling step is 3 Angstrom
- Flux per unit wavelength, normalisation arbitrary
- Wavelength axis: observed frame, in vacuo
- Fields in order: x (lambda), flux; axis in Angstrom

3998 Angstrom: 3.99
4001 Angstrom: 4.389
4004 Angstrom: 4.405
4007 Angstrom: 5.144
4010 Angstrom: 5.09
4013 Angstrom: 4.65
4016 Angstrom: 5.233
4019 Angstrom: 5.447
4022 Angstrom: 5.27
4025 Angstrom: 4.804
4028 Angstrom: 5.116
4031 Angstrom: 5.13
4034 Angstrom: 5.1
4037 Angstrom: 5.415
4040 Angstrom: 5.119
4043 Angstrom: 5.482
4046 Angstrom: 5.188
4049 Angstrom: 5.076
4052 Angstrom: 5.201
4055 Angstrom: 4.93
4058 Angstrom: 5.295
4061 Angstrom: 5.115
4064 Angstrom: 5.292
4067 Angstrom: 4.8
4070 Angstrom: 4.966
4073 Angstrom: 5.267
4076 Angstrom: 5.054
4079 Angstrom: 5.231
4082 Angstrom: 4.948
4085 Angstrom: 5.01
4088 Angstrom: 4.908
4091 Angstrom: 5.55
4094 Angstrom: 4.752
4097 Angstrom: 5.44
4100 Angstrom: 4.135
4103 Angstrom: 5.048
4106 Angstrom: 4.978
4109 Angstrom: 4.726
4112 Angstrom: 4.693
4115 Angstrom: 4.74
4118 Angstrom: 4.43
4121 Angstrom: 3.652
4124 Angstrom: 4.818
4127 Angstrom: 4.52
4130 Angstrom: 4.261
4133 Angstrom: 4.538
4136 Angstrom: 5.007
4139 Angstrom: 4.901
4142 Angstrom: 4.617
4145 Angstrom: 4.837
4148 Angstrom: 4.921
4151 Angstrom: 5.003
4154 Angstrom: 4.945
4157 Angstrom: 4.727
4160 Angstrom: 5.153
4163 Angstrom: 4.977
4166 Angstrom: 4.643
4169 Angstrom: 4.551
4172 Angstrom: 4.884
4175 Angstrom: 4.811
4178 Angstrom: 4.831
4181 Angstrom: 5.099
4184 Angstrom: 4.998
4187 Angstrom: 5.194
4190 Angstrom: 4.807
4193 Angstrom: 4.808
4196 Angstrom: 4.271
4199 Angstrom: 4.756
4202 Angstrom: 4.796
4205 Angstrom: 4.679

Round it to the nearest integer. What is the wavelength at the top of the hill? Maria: 4019 Angstrom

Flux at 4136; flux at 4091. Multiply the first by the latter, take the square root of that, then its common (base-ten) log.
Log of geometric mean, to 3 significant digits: 0.722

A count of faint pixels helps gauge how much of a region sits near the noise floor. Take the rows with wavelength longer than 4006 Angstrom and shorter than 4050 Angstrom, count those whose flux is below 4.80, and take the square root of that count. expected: 1.0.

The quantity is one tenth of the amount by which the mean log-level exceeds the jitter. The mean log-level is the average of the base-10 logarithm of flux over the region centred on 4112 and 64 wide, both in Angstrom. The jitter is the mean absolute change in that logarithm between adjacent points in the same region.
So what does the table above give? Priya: 0.063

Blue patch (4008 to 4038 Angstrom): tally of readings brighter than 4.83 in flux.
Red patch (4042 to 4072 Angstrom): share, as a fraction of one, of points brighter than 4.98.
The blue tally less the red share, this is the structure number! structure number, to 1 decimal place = 7.3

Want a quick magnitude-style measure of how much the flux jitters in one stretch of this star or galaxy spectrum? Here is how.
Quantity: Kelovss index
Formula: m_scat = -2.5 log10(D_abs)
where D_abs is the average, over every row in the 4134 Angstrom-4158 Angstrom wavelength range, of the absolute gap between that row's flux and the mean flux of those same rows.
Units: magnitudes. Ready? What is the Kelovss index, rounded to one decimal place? 2.4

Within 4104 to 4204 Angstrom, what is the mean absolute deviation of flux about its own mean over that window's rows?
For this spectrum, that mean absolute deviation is 0.21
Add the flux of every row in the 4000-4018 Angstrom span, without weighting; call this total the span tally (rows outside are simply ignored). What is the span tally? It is 28.9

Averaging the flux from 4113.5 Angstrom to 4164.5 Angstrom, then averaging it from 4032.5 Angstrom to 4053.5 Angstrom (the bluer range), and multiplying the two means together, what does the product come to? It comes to 24.6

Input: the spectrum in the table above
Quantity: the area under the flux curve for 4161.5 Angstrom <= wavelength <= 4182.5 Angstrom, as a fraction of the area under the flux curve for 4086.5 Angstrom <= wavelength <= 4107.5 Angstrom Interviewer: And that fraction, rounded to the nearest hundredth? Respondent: 0.97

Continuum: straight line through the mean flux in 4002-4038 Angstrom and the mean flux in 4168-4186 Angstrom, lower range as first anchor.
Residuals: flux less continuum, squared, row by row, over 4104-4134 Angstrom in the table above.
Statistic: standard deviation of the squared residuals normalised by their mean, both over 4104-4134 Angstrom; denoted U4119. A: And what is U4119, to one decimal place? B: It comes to 1.7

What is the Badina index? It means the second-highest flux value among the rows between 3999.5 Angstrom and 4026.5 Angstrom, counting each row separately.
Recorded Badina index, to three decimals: 5.270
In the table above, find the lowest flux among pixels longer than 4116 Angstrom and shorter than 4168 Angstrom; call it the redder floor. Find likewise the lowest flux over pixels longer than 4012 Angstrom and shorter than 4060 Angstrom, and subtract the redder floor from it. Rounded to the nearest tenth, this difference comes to 1.0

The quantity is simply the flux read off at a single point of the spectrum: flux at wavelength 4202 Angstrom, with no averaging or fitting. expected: 4.796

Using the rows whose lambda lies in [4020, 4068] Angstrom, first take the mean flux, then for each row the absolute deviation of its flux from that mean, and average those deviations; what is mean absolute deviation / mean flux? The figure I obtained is 0.027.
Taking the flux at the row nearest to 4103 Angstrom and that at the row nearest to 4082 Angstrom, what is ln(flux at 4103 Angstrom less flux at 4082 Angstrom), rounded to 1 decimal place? -2.3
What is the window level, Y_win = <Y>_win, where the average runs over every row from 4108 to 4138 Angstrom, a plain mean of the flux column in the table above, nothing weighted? 4.54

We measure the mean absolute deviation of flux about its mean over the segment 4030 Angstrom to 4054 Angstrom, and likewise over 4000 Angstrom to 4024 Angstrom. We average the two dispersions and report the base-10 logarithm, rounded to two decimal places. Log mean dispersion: -0.63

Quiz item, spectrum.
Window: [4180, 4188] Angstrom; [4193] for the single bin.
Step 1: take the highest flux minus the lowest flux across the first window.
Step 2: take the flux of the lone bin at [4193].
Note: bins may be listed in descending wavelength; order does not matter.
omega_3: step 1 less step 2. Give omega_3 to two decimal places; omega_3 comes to -4.61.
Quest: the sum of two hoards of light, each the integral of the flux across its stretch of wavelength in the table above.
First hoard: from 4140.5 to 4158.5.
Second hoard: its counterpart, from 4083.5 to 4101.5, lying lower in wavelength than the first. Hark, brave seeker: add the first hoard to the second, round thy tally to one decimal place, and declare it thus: 176.5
